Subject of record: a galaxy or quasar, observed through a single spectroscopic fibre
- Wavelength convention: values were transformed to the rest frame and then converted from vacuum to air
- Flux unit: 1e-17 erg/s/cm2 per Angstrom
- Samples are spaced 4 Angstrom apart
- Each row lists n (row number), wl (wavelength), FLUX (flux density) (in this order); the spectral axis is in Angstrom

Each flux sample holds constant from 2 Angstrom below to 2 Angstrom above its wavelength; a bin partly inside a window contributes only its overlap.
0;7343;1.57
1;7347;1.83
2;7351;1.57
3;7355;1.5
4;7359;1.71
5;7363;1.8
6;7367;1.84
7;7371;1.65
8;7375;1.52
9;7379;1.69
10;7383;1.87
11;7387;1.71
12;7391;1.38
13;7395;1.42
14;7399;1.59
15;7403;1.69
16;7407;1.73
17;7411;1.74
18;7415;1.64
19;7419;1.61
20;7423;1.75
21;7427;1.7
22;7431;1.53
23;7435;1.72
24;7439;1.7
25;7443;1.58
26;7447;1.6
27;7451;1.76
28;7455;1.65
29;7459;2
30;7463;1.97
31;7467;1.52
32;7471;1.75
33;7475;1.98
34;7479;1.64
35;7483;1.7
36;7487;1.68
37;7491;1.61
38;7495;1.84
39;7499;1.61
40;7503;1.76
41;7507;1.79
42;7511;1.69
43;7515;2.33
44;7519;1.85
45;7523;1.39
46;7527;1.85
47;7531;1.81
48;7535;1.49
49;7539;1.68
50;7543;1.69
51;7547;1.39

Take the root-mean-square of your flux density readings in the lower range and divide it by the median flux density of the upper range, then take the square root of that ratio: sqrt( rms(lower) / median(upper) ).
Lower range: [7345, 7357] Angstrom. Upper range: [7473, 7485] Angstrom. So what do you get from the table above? 0.982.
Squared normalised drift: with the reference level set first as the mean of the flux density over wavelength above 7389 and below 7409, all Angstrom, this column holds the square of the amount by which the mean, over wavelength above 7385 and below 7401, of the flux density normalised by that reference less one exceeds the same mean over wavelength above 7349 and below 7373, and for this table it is 0.0096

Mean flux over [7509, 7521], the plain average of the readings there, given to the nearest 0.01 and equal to 1.96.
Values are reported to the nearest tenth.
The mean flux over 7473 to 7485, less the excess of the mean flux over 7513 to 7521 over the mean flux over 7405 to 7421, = 1.4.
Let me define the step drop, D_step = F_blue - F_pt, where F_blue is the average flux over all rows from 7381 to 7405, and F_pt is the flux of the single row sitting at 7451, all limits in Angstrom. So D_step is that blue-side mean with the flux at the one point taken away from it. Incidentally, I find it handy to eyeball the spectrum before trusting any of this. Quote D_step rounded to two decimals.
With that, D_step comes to -0.15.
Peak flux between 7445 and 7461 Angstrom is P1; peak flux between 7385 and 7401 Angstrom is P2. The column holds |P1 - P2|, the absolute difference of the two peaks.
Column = 0.29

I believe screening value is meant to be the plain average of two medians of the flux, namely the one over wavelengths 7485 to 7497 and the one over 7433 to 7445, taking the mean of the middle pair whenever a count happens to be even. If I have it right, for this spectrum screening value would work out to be 1.69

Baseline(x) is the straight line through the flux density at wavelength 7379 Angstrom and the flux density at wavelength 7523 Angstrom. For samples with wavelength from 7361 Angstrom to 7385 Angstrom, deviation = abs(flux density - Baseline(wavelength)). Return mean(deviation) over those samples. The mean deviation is 0.104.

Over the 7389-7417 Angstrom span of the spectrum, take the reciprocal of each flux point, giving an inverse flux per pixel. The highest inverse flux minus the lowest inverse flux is 0.15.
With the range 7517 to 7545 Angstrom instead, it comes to 0.18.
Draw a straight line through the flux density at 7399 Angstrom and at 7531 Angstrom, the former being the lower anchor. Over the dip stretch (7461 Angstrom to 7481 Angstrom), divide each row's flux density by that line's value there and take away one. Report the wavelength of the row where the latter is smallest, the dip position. 7467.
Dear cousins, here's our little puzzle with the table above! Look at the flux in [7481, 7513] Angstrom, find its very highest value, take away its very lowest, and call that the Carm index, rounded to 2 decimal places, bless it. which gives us 0.23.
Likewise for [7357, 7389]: 0.35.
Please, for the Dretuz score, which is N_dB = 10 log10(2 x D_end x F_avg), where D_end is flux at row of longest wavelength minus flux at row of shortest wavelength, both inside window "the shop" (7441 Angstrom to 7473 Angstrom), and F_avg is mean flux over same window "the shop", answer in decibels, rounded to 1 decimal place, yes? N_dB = -2.3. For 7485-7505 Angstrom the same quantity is -5.7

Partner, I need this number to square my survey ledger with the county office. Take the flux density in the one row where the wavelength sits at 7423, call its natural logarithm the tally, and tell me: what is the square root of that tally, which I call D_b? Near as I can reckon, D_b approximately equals 0.75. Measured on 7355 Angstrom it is 0.64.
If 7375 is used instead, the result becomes 0.65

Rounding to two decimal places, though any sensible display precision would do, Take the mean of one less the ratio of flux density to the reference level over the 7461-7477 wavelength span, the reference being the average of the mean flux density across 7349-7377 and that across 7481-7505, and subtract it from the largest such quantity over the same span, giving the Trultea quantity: 0.17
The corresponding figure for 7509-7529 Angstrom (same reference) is 0.26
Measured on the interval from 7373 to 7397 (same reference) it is 0.13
